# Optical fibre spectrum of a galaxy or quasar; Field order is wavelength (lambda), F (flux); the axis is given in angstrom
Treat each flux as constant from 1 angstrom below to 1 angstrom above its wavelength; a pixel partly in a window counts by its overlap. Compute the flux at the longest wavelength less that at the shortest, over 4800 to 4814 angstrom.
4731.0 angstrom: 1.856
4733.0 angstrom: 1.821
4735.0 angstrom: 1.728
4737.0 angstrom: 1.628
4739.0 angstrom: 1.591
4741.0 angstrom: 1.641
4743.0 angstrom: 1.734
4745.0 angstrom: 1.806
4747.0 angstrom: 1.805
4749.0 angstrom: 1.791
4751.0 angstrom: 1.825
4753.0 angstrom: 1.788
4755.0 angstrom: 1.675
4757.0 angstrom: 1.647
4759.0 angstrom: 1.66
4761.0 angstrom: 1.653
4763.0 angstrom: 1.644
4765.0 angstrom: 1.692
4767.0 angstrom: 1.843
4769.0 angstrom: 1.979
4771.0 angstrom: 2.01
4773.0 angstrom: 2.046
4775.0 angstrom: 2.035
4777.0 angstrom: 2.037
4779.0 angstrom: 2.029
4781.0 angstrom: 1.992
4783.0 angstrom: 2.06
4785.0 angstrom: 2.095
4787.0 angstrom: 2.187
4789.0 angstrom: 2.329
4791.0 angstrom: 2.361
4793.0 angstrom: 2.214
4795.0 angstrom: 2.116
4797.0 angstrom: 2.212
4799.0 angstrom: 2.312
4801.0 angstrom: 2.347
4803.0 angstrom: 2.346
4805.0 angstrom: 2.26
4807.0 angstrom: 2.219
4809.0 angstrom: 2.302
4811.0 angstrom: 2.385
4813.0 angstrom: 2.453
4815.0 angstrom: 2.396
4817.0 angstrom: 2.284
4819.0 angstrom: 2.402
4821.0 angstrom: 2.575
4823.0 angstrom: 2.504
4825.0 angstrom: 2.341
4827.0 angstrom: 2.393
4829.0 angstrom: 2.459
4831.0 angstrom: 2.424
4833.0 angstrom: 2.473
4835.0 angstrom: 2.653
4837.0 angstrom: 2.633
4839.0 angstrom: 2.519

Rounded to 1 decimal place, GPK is 0.1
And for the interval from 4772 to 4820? 0.4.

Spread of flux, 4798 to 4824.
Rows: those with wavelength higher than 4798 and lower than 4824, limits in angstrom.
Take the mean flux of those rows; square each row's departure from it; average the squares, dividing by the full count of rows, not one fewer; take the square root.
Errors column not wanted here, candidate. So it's 0.096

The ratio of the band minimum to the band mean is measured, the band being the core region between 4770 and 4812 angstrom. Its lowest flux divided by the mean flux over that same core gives 0.911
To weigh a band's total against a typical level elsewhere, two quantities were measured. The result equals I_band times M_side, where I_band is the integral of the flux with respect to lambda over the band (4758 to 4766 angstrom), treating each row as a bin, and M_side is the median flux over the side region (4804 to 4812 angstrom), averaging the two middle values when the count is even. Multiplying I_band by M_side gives 30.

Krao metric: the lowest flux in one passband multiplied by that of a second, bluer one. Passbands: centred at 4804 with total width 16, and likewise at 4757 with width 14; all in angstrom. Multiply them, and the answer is 3.64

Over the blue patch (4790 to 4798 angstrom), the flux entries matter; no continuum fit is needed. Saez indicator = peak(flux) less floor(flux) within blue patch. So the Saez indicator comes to 0.245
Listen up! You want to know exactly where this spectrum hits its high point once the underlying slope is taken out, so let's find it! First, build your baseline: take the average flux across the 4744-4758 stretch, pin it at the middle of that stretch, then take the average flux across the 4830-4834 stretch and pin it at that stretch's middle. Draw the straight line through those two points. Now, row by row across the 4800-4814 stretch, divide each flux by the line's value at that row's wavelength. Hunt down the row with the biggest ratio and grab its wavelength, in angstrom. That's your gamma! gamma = 4801.0 angstrom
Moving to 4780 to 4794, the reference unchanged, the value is 4791.0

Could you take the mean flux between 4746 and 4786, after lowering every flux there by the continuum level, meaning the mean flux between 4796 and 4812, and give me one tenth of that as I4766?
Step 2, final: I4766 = -0.043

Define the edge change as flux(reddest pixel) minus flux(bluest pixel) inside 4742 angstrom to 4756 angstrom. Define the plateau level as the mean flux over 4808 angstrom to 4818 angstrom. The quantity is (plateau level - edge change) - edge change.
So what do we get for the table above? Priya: 2.48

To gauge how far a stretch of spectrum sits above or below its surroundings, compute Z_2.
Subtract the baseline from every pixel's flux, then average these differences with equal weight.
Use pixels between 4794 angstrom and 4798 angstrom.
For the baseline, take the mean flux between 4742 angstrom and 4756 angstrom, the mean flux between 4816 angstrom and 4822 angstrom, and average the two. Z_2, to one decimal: 0.1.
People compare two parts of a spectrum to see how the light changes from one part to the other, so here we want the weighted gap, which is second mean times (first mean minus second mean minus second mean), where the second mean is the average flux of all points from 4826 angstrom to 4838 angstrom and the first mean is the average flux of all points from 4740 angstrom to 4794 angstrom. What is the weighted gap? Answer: -7.8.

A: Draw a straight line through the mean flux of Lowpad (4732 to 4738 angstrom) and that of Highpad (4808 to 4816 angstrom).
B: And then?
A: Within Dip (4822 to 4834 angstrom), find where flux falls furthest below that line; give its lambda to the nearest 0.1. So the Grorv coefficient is 4825.0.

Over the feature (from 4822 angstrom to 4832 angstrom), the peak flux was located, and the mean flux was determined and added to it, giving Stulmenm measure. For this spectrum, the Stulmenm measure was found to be 4.9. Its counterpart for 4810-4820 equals 4.8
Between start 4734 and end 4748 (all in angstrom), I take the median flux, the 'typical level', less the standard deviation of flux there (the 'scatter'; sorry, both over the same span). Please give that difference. 1.6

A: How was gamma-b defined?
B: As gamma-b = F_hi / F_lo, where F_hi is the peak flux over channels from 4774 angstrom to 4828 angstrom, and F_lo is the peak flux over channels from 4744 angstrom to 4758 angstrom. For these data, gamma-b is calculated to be 1.41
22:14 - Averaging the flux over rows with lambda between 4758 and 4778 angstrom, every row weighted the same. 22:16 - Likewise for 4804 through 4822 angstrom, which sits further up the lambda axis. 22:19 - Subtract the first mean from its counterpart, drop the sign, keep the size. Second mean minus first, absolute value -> 0.50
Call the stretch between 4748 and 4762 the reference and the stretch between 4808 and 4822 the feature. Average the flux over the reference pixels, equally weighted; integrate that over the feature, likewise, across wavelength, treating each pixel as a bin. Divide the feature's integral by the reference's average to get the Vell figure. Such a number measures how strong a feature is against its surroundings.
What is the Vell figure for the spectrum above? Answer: 19.5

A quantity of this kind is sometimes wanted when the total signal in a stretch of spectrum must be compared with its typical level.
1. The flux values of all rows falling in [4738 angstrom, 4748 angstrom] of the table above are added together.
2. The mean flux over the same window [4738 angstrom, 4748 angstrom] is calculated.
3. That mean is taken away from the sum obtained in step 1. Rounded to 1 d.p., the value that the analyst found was 6.9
